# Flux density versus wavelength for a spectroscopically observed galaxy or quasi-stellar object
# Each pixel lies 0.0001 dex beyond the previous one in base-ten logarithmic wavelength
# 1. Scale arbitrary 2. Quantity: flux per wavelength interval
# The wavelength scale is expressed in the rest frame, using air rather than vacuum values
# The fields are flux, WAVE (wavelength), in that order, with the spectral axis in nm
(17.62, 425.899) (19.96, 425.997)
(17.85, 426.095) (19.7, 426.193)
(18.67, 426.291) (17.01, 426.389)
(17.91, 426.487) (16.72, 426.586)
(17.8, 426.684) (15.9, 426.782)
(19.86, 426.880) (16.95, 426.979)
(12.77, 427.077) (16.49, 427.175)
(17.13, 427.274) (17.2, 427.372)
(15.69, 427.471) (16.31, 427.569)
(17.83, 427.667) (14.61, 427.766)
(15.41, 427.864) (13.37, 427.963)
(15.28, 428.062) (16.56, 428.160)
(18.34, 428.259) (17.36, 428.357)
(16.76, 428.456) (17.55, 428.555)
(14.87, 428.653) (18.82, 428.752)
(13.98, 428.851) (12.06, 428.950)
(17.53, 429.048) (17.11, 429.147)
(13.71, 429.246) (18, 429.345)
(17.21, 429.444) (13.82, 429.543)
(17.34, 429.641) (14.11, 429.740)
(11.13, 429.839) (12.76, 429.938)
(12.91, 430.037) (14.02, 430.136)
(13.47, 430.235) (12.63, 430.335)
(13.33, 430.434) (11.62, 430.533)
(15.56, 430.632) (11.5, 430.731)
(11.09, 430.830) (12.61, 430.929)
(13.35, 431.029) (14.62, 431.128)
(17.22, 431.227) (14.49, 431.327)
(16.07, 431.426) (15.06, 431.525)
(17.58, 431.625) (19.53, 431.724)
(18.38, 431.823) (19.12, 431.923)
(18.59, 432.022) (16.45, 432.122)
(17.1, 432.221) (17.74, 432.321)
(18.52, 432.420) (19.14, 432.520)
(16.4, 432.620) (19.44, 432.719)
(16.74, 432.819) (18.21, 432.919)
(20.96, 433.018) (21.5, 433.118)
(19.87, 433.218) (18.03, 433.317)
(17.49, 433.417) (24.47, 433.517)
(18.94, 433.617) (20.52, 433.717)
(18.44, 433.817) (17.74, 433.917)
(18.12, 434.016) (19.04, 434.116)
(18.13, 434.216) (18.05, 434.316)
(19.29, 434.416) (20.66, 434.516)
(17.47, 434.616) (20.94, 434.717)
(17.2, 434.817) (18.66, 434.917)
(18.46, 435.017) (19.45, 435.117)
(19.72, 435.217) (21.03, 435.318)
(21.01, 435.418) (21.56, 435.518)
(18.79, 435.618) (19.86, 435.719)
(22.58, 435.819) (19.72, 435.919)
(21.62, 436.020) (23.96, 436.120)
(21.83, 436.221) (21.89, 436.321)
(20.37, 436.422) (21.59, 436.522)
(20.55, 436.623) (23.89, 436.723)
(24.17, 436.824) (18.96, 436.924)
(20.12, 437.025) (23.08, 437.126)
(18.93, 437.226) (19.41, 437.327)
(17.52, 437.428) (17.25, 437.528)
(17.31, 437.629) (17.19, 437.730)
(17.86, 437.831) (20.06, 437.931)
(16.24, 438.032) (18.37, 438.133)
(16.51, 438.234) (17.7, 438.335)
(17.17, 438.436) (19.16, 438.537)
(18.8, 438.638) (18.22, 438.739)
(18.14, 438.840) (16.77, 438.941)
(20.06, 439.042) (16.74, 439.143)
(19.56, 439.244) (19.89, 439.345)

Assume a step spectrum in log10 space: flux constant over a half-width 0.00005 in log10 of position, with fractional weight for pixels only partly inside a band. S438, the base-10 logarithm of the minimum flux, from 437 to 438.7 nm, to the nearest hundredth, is 1.21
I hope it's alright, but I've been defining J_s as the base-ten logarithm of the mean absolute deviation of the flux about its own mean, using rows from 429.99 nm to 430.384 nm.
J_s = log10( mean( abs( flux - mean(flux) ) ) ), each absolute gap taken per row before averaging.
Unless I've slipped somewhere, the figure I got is -0.31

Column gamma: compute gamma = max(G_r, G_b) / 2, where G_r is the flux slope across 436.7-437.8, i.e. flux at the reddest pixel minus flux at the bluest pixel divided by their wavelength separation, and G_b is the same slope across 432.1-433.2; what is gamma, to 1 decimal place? 2.5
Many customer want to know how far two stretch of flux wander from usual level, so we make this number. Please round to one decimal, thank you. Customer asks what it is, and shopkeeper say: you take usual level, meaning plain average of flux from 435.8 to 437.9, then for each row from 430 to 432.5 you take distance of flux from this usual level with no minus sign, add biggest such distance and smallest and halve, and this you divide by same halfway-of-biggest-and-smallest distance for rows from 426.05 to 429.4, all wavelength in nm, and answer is 1.1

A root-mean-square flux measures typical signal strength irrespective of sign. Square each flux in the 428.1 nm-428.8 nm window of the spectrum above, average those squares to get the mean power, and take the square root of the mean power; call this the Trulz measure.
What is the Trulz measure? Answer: 17.2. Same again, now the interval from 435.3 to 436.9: 21.6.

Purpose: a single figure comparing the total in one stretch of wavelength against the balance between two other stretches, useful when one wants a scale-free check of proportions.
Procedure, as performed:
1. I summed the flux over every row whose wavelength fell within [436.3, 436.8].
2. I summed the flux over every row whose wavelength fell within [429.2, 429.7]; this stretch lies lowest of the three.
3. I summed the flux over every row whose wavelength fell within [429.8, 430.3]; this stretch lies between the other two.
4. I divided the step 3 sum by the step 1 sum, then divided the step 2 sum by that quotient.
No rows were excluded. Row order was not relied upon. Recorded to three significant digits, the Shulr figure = 135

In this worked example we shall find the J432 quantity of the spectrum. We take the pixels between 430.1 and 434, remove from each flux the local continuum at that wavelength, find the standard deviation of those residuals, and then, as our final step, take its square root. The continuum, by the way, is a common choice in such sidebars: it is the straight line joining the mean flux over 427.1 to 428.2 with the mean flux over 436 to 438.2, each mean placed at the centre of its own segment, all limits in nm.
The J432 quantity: 1.6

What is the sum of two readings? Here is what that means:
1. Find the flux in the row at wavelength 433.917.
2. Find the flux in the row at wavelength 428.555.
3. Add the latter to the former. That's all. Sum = 35.3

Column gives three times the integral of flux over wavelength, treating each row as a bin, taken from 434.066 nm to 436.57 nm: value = 151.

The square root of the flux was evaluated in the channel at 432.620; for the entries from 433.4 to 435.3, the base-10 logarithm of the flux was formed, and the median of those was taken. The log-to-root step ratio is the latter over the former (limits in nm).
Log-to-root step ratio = 0.314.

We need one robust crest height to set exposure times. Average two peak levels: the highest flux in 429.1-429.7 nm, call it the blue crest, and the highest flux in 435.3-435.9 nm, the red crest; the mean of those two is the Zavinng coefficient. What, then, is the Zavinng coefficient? 20.3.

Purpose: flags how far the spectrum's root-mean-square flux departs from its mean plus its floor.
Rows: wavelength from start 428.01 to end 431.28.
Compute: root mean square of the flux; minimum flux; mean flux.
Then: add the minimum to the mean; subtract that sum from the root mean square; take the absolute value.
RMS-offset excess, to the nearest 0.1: 10.9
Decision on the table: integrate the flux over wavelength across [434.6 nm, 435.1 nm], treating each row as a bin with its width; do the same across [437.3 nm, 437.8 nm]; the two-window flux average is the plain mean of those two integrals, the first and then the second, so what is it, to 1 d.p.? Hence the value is 9.1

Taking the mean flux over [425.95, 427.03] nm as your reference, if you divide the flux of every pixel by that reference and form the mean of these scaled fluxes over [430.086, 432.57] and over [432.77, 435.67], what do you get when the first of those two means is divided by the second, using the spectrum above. 0.80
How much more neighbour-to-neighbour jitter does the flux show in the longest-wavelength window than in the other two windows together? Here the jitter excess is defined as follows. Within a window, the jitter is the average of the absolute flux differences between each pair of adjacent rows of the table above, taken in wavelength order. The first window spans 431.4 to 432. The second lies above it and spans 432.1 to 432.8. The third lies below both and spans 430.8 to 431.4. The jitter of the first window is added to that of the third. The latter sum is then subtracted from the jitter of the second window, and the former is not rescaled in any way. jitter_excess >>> -1.83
